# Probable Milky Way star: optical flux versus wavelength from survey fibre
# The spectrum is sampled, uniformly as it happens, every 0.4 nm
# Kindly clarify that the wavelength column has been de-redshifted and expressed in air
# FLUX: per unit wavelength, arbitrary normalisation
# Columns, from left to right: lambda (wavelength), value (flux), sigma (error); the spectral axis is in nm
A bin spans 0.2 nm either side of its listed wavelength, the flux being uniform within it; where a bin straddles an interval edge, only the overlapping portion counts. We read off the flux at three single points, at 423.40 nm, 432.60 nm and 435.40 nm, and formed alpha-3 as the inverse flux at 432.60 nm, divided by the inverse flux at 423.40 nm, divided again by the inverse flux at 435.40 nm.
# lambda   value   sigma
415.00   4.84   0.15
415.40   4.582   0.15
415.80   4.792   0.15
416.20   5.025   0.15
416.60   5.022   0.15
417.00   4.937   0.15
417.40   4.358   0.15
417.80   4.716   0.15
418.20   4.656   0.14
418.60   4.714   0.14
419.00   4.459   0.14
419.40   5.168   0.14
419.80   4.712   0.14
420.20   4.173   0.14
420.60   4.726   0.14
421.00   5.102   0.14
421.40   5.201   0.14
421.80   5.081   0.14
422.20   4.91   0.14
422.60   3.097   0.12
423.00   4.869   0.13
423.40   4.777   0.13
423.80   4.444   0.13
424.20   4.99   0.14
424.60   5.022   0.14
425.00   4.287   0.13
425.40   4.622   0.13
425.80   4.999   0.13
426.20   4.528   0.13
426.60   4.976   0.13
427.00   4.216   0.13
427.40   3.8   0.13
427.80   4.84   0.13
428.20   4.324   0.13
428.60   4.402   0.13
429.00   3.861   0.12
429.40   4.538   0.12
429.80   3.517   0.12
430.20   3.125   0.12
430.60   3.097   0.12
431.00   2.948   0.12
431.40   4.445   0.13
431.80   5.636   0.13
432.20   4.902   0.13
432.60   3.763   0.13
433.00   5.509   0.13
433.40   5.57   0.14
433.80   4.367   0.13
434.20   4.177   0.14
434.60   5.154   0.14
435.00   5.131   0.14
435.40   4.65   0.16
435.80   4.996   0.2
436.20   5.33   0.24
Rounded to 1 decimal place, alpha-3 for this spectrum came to 5.9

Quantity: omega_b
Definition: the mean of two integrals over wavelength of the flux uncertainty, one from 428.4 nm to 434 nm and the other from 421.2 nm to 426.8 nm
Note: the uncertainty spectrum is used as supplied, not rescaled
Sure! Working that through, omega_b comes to 0.73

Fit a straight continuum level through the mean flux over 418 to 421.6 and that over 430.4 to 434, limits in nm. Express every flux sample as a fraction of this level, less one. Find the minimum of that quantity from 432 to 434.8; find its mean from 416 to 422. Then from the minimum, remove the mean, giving -0.16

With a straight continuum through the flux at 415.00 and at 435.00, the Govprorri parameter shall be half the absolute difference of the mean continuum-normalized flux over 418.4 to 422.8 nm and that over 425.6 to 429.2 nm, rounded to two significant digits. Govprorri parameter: 0.032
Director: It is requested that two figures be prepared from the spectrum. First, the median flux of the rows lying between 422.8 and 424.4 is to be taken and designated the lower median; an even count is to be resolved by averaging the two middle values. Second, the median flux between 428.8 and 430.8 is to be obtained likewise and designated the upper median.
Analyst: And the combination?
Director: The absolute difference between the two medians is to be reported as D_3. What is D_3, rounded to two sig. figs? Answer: 1.3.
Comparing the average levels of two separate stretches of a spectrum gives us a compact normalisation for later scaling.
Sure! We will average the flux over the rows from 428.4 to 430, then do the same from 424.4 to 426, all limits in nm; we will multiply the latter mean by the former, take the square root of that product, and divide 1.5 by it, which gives 0.341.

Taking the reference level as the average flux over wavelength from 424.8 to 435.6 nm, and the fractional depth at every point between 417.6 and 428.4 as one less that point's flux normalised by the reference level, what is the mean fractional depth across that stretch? -0.050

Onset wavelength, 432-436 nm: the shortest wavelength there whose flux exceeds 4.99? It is 433.00 nm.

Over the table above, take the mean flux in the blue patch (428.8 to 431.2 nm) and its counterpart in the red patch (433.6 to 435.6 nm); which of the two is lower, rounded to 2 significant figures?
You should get 3.5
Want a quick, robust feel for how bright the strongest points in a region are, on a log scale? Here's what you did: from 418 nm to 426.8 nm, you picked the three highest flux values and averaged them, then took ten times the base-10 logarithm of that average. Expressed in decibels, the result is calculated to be 7.12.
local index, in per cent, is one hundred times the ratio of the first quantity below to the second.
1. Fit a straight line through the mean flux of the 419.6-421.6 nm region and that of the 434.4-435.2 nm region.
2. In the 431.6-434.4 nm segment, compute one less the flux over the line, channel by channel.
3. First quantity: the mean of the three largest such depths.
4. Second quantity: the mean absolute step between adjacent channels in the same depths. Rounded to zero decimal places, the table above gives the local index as 118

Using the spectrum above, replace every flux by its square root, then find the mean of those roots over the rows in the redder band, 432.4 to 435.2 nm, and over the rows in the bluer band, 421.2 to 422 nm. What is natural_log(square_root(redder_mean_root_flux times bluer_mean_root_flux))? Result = 0.80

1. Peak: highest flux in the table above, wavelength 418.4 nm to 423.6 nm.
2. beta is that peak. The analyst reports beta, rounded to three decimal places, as 5.201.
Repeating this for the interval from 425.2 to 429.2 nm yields 4.999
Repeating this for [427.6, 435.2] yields 5.636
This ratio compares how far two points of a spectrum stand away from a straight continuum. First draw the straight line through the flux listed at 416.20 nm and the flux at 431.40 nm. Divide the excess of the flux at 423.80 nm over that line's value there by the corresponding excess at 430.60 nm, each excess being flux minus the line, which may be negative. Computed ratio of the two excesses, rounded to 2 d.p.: 0.21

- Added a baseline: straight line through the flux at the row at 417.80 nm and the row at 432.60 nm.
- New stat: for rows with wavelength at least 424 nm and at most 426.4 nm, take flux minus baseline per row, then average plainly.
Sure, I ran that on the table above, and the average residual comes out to 0.50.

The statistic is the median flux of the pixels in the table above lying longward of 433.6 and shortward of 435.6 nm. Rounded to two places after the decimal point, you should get 4.65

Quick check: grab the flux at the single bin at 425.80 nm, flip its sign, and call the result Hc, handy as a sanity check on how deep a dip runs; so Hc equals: -5.0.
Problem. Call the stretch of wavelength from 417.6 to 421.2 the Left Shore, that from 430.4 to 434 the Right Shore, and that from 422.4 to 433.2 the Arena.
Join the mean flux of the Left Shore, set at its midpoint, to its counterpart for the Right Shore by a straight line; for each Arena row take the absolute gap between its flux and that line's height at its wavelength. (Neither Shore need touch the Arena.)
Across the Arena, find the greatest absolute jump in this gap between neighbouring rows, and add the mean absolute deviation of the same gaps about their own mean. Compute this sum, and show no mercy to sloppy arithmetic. 1.9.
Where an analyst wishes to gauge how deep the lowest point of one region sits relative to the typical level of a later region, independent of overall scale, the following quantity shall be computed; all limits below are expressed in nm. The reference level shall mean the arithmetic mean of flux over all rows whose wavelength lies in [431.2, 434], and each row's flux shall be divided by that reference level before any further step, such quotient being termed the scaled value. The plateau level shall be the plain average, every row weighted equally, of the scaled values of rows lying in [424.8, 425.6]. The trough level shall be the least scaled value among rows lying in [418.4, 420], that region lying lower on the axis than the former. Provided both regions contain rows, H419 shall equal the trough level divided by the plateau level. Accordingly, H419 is 1.00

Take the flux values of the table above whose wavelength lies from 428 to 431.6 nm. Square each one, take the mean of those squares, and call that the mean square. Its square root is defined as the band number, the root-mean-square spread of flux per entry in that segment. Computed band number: 3.9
